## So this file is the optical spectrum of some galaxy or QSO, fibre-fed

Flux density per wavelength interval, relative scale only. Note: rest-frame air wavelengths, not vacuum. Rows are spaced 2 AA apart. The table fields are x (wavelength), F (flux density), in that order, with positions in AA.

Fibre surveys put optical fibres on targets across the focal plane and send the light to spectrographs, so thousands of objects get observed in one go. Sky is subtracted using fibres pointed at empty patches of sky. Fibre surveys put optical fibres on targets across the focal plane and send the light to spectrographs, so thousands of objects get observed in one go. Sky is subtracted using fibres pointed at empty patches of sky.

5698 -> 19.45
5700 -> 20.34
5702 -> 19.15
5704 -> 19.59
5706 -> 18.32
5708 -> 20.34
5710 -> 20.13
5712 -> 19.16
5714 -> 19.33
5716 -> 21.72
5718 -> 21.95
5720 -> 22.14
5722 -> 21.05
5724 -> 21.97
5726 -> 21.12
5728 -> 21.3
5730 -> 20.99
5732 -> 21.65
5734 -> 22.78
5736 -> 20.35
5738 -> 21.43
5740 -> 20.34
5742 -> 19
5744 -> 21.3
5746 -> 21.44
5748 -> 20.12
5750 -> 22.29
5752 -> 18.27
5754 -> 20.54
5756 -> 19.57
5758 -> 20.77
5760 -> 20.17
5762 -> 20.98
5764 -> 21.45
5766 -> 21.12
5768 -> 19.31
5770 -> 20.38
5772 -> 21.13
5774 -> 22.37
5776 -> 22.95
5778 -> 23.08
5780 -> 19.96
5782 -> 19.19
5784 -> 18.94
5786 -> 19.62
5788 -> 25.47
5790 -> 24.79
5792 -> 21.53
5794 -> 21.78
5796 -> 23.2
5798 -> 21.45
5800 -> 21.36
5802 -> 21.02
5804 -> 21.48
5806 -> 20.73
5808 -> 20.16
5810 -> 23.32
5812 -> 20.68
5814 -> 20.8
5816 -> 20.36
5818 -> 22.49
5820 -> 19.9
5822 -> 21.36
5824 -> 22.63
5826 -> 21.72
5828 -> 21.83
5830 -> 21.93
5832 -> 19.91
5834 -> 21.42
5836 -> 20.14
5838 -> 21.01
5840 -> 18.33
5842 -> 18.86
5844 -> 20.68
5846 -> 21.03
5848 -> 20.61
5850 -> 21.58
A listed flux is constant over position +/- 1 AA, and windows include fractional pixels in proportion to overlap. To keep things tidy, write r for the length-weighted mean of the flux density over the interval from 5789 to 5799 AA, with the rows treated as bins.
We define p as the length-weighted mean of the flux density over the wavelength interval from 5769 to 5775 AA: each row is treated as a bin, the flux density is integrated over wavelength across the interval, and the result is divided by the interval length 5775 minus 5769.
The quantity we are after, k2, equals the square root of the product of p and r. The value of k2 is 21.9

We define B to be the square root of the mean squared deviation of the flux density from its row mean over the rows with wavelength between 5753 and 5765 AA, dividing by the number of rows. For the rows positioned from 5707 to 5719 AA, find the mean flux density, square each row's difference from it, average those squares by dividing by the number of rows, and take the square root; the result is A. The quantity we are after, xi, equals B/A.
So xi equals 0.6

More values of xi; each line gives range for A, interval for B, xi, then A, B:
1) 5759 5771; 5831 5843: 1.5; 0.71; 1.09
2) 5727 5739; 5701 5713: 0.9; 0.74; 0.67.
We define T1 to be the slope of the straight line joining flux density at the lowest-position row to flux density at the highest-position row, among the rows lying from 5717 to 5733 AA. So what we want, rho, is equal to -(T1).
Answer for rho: 0.02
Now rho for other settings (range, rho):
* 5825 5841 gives 0.24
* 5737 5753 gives 0.23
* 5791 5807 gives 0.06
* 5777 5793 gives 0.11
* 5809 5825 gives 0.05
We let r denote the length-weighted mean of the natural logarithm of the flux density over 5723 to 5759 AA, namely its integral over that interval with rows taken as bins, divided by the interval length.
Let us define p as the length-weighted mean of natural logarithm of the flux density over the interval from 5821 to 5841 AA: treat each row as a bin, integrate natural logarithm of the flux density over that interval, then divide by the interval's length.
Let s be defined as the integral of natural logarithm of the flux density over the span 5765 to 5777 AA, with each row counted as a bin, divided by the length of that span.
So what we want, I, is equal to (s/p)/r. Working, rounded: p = 3.04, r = 3.04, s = 3.05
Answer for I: 0.330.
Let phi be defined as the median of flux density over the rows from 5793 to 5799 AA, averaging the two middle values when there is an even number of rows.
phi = 21.8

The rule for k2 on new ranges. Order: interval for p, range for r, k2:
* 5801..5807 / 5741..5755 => 20.7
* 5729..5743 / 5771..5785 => 21.0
